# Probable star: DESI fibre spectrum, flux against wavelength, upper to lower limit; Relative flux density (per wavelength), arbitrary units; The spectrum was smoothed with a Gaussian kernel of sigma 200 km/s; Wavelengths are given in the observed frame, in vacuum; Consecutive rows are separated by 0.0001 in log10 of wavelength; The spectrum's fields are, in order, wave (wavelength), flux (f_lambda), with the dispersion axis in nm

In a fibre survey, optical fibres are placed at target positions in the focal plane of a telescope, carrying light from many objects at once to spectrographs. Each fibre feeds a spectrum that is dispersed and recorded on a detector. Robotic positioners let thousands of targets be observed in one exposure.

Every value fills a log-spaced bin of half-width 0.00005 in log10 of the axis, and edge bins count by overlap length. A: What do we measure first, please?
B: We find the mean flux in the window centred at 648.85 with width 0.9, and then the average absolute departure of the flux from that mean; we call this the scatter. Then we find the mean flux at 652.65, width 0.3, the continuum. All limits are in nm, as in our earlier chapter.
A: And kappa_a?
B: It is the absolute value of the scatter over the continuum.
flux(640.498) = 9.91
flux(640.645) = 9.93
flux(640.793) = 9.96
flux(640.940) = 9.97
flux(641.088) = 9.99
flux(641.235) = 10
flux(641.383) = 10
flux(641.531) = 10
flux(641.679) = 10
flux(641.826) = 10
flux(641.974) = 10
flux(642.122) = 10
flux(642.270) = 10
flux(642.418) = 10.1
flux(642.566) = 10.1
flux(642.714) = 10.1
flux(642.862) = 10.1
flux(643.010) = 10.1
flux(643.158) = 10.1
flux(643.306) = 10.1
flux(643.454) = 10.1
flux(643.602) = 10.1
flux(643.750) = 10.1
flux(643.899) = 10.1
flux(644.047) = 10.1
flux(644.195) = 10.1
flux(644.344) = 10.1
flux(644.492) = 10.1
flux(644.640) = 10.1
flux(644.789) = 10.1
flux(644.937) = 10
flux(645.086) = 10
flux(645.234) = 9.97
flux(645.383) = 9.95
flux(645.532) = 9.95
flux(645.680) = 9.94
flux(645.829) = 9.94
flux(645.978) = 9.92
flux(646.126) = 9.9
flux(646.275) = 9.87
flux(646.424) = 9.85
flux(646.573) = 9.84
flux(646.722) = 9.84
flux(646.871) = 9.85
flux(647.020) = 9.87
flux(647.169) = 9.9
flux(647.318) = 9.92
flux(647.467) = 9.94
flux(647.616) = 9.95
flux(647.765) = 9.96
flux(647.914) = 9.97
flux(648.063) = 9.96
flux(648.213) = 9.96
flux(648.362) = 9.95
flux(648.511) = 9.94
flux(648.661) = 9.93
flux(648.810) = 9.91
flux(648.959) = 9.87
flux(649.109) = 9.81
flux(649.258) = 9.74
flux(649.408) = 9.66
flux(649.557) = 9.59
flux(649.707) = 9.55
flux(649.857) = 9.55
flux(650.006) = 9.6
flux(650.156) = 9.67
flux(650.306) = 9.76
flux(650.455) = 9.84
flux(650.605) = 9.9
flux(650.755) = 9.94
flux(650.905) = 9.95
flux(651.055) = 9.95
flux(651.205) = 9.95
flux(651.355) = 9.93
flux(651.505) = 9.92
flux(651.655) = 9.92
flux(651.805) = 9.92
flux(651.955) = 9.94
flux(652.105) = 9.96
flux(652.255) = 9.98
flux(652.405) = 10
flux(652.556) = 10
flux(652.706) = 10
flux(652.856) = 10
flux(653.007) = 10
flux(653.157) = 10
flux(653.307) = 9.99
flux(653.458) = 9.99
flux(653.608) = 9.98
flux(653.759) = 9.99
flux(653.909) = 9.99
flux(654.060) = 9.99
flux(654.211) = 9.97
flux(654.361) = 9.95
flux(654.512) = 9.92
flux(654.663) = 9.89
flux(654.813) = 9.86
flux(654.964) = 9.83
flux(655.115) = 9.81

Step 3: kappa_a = 0.006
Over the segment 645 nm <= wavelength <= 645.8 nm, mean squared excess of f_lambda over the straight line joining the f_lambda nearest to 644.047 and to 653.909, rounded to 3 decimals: 0.016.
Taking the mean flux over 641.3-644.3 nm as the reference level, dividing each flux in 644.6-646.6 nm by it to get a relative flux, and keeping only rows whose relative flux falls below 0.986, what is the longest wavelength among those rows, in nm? 646.573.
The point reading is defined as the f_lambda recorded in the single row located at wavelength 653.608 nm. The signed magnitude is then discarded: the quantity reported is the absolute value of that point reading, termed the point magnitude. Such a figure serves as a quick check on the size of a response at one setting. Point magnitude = 10.0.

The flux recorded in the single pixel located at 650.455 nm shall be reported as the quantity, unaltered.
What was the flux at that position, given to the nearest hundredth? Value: 9.84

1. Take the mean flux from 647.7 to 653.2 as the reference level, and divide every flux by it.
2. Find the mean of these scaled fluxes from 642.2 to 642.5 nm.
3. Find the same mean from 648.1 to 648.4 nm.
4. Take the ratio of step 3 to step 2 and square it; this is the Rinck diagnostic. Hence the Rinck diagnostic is 0.98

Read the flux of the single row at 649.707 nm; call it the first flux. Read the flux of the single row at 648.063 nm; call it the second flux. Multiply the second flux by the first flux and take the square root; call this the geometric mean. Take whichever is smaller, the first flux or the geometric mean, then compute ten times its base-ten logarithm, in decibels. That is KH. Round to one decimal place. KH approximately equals 9.8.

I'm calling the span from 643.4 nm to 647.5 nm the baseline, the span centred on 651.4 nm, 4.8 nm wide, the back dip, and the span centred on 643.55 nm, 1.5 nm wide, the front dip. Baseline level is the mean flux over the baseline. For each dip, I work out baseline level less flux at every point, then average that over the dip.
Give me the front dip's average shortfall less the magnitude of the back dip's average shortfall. -0.23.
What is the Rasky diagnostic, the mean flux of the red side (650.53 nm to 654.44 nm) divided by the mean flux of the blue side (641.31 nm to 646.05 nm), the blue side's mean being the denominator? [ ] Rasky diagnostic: 0.992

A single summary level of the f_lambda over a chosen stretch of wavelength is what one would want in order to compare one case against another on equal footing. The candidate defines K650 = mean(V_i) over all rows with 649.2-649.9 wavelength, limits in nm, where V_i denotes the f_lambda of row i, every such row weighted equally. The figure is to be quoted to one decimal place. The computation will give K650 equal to 9.6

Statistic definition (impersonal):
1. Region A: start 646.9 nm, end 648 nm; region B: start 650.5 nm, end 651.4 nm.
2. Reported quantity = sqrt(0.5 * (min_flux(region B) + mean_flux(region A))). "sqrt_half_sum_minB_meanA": 3.15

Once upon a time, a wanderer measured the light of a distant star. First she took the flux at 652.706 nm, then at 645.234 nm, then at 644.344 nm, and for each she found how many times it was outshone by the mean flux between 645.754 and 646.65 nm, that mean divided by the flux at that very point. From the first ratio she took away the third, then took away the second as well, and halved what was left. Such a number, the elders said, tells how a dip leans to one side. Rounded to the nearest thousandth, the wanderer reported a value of -0.491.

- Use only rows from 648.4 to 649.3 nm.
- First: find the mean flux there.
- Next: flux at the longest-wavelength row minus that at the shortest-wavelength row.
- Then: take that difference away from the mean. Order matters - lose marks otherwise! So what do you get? 10.1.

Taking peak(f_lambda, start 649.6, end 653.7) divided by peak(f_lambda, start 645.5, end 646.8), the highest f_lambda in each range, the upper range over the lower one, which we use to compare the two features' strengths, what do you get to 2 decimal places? 1.01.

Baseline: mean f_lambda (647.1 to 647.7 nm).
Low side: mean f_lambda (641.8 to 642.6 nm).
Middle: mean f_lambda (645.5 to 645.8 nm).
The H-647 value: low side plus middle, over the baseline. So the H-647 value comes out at 2.01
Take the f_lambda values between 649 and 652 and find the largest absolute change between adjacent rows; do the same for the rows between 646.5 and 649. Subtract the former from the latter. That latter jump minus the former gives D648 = -0.05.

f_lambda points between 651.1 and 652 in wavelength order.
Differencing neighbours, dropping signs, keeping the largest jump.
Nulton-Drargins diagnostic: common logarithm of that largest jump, -1.7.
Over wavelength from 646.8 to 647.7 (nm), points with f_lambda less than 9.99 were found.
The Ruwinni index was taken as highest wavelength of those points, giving 647.616 nm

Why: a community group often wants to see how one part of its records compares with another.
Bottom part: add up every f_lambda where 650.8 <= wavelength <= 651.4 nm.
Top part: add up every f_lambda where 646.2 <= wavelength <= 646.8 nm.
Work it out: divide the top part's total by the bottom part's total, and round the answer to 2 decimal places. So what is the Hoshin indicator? 0.99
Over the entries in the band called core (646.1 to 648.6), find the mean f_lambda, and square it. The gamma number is 98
